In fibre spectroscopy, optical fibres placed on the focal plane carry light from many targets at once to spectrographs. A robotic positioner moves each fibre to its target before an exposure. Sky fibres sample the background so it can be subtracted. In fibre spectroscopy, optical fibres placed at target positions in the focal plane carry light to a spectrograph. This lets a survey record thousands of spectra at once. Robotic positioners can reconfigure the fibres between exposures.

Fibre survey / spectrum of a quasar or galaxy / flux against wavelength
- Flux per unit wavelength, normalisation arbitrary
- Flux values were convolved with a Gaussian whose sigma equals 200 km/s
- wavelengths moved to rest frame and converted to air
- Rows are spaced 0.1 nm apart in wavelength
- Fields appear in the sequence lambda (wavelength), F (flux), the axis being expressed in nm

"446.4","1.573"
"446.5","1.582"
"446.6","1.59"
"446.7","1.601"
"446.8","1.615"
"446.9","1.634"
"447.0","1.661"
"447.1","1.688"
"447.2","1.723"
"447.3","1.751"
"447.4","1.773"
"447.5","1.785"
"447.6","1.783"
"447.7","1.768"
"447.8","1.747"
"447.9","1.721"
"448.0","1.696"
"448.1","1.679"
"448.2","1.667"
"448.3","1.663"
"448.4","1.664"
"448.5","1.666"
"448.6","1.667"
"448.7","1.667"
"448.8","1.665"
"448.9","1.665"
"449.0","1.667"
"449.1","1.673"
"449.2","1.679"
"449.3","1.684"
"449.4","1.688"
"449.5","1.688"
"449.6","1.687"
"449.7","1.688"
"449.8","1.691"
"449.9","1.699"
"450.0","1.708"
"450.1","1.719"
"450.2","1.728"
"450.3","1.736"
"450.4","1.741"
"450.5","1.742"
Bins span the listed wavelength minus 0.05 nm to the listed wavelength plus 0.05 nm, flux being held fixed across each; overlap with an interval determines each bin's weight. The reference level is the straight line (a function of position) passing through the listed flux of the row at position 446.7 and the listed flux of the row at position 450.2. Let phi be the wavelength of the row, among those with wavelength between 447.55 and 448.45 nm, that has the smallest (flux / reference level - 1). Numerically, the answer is 448.4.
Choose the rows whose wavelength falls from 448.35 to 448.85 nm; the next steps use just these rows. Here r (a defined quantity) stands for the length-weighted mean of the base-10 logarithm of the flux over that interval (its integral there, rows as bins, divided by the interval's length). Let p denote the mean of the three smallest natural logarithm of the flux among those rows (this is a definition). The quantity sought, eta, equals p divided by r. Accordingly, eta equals 2.300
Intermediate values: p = 0.510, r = 0.222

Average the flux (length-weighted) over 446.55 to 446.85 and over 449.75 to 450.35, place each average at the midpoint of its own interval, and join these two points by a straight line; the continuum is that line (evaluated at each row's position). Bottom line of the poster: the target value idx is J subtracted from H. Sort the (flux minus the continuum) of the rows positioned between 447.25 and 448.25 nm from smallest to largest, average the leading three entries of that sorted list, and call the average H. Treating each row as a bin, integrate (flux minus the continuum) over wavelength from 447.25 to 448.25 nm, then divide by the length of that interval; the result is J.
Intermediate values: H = 0.032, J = 0.100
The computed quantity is -0.068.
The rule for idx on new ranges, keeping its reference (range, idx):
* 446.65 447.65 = -0.073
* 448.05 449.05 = -0.013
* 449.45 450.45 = -0.012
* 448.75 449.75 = -0.004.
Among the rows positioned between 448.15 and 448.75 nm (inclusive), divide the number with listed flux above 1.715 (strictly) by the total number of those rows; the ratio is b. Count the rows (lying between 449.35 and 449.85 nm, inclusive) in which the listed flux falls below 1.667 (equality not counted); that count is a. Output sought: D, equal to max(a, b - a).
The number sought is 0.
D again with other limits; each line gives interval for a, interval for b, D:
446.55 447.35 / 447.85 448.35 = 5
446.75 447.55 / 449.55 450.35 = 3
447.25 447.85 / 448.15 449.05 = 0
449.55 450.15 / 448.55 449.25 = 0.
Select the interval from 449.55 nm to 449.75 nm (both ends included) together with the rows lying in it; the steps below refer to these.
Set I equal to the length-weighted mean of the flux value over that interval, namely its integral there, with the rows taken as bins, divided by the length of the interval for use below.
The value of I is 1.69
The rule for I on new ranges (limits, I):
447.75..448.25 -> 1.70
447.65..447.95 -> 1.75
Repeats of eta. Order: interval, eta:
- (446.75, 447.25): 2.228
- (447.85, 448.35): 2.262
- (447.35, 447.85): 2.283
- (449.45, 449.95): 2.295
